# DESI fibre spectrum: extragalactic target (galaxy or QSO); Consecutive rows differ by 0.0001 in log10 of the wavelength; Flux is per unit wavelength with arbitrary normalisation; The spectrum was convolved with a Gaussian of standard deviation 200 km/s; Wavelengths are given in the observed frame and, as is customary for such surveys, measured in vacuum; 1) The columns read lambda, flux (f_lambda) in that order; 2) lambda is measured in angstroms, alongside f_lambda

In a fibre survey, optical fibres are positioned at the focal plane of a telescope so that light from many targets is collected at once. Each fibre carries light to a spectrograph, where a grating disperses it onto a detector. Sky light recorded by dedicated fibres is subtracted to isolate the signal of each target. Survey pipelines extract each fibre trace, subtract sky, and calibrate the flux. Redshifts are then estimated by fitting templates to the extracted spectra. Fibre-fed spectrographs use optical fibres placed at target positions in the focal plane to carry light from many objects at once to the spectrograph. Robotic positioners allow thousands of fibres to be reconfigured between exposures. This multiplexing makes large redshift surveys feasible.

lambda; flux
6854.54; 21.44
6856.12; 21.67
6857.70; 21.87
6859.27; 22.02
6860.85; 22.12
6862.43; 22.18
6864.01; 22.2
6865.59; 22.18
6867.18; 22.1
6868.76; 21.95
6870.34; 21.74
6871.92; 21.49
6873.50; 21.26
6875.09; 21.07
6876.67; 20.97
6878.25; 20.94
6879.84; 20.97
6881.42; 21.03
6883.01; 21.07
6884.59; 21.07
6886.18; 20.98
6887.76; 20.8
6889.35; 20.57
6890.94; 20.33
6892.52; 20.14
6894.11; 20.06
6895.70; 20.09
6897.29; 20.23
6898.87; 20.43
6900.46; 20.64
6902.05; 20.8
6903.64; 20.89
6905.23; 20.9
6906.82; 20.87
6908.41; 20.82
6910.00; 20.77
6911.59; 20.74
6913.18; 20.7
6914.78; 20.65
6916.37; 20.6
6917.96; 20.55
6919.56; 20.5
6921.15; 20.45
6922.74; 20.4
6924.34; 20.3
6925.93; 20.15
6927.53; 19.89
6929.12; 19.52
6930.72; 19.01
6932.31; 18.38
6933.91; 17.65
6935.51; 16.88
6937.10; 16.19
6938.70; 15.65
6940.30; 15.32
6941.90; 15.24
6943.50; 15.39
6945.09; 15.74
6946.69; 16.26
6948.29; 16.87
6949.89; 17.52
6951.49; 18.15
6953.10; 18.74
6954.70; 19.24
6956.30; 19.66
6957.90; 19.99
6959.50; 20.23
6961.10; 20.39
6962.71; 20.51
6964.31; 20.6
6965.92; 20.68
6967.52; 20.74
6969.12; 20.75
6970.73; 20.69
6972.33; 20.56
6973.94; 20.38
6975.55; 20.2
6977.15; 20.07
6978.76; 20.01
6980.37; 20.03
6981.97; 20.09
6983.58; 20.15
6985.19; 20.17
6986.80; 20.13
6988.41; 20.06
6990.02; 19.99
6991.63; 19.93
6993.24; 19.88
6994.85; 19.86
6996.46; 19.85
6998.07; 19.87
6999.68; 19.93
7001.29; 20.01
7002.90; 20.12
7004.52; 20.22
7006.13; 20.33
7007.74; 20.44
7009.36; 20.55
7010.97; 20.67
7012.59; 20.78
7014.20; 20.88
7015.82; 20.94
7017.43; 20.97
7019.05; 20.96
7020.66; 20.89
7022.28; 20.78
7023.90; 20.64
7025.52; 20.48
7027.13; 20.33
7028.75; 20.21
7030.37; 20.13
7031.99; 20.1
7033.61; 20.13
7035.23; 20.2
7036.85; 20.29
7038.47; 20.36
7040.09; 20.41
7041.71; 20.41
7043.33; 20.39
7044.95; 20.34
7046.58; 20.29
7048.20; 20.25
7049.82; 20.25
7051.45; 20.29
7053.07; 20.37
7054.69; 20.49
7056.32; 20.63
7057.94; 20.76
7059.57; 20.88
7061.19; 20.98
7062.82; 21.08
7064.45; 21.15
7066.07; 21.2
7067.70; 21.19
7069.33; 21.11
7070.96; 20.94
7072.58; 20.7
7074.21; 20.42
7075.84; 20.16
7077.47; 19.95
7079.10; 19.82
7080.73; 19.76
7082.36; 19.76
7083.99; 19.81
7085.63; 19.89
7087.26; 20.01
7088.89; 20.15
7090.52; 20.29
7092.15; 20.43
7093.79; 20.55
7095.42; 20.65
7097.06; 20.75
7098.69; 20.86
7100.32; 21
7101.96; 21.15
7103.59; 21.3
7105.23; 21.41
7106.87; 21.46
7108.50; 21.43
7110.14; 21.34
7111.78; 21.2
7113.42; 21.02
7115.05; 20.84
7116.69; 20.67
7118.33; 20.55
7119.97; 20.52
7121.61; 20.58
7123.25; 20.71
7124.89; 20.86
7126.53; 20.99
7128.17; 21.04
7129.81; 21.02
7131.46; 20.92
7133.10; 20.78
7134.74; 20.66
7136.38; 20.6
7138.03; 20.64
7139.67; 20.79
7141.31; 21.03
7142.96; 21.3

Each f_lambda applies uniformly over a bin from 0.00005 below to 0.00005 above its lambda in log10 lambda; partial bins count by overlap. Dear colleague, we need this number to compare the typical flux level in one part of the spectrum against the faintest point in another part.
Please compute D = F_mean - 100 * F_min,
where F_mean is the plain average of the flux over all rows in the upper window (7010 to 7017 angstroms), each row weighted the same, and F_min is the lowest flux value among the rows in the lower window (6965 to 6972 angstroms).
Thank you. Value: -2047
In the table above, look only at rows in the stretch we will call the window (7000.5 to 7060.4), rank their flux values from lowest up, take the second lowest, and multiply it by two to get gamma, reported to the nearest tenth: 40.2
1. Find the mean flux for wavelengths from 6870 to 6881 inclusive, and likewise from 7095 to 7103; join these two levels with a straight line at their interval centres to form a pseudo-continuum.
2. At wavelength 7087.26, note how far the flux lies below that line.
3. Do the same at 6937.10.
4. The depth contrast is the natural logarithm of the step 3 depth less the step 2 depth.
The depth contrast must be 1.4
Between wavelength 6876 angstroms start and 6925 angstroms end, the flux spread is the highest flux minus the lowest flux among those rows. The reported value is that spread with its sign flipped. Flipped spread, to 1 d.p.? -1.0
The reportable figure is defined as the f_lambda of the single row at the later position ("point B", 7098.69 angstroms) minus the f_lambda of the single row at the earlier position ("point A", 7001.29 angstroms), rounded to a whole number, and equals 1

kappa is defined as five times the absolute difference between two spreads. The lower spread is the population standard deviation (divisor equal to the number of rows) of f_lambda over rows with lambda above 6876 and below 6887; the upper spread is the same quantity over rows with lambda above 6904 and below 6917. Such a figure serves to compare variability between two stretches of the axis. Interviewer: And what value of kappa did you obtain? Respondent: 0.25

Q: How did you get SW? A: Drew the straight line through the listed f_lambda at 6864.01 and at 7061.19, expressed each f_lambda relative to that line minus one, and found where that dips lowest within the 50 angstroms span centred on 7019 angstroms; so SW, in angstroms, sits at 6996.46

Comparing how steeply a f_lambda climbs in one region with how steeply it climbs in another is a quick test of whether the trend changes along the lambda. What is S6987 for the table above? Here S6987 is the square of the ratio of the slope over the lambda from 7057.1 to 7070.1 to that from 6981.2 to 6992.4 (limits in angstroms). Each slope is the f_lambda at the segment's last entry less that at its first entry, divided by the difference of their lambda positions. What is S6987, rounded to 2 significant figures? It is 3.4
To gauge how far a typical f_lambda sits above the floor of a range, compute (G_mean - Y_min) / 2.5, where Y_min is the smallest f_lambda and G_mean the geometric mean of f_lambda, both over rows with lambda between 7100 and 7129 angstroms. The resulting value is 0.193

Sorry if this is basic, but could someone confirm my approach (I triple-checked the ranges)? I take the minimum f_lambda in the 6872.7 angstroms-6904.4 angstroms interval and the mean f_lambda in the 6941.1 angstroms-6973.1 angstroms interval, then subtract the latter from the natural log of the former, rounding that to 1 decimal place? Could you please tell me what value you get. -15.9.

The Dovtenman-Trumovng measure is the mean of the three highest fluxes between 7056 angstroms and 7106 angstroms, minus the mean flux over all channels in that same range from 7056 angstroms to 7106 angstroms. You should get 0.70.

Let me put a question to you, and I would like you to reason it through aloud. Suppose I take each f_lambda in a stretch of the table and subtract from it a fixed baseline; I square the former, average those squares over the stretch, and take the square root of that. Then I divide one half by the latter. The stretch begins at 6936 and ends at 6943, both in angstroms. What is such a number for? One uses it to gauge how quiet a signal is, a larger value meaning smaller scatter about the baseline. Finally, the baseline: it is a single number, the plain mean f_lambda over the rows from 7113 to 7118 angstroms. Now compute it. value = 0.10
